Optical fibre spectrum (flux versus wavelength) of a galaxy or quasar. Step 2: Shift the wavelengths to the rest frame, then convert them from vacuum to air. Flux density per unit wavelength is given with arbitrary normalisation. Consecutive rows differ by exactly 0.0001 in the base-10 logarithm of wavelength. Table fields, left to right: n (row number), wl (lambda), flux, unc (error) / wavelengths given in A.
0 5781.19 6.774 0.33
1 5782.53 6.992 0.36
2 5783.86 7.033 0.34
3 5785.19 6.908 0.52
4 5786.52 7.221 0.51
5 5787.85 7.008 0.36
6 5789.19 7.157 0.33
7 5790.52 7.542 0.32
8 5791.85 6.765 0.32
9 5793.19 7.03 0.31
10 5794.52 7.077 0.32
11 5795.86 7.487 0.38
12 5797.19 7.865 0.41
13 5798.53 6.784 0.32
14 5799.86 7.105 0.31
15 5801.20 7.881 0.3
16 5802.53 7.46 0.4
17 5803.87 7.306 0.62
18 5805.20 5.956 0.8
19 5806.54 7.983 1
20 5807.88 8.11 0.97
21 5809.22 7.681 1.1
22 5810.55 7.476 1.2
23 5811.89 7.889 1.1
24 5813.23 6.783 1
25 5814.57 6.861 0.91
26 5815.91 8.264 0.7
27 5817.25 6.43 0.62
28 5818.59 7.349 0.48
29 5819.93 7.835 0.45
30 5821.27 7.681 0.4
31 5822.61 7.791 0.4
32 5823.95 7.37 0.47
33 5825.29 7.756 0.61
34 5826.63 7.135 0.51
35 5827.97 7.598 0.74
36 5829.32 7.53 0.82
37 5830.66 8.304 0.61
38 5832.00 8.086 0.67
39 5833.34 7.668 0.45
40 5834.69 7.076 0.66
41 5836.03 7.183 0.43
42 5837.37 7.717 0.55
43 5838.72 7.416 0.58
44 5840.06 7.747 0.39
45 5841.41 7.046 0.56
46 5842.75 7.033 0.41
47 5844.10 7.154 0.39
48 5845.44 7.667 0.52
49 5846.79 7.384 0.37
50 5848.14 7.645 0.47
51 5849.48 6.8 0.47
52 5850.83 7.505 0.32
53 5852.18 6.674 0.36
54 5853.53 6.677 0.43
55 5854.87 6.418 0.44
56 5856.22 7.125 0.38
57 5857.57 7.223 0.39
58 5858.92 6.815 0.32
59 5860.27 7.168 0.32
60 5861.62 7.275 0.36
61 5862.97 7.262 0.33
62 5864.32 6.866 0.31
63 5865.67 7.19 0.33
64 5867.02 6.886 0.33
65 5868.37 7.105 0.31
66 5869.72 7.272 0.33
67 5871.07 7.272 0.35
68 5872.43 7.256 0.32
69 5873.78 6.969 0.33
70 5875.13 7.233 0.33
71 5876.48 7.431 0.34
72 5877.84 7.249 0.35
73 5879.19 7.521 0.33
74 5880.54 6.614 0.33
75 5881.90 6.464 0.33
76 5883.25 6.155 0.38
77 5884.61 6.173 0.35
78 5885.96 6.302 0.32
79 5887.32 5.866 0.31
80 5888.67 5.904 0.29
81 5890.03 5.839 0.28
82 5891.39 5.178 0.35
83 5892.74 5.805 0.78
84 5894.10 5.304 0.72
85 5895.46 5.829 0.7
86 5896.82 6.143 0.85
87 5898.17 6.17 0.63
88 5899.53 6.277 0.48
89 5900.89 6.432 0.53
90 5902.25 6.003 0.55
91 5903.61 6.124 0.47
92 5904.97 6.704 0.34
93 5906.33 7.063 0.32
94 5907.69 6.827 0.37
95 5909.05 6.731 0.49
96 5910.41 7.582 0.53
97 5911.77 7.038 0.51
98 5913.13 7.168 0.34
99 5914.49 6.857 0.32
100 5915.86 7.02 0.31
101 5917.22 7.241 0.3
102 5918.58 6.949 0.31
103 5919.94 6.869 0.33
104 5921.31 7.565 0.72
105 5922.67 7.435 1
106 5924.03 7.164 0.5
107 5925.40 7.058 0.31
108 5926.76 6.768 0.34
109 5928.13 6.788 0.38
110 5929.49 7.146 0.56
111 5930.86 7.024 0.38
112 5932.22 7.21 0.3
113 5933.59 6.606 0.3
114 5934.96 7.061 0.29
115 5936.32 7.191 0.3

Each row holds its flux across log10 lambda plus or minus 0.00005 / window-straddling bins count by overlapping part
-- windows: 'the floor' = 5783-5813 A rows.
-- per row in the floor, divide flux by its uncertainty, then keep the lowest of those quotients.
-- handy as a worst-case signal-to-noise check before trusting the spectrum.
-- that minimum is 6.2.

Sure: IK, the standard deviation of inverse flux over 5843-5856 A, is 0.009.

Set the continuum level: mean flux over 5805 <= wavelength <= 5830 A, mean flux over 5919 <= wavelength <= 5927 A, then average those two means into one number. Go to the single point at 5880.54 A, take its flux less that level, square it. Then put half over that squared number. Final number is 1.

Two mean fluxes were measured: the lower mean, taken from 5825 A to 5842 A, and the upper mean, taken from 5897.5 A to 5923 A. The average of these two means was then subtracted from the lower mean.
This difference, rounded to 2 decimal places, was 0.36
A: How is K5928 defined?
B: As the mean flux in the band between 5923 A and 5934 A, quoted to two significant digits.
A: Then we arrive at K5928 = 7.0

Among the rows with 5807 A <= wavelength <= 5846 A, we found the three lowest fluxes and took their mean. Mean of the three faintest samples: 6.69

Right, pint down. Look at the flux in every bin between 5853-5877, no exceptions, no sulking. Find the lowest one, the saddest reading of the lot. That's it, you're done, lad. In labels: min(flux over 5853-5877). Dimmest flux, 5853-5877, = 6.418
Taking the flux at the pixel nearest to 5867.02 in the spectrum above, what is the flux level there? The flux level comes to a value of 6.886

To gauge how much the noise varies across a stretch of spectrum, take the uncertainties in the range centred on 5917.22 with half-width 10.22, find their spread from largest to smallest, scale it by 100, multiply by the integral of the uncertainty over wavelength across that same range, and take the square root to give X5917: 25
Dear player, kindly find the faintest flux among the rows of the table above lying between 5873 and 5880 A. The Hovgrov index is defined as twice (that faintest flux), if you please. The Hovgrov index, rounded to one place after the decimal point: 13.9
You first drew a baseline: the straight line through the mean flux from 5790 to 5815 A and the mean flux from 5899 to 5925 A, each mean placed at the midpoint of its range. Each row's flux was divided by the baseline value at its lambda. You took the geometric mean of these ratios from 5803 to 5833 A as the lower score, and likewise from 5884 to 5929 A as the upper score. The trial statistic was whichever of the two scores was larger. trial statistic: 1.03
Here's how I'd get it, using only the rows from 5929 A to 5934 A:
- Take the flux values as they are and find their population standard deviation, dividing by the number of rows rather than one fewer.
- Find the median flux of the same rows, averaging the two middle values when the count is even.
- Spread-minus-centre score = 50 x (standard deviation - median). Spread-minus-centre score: -342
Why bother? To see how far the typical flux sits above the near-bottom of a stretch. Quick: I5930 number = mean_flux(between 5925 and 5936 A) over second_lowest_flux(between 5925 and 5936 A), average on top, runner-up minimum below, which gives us 1.03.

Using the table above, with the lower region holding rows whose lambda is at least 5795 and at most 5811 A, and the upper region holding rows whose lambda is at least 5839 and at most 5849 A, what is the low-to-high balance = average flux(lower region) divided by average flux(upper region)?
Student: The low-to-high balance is 1.01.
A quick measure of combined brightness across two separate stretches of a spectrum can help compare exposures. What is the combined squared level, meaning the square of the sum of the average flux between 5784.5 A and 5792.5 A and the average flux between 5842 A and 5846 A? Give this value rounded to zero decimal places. 207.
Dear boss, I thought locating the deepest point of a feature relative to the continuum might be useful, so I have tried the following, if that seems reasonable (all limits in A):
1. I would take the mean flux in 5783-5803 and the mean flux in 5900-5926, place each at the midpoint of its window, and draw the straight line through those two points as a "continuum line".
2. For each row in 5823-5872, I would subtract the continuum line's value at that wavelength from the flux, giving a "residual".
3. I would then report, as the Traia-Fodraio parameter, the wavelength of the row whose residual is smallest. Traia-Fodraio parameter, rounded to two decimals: 5854.87 A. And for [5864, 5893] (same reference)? 5891.39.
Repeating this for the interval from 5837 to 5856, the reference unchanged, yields 5854.87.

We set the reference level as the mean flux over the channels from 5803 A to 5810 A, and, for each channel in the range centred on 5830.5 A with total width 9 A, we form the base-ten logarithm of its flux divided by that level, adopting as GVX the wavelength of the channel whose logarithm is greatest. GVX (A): 5830.66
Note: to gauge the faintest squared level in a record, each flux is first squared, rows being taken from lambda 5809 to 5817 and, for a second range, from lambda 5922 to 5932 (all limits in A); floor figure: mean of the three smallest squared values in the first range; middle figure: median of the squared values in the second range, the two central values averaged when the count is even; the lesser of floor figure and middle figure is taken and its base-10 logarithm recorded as 1.70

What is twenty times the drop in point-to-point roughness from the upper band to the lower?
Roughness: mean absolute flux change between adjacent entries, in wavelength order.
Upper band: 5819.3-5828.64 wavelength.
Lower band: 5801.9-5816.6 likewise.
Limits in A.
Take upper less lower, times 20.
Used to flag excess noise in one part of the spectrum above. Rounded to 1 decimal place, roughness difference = -7.4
